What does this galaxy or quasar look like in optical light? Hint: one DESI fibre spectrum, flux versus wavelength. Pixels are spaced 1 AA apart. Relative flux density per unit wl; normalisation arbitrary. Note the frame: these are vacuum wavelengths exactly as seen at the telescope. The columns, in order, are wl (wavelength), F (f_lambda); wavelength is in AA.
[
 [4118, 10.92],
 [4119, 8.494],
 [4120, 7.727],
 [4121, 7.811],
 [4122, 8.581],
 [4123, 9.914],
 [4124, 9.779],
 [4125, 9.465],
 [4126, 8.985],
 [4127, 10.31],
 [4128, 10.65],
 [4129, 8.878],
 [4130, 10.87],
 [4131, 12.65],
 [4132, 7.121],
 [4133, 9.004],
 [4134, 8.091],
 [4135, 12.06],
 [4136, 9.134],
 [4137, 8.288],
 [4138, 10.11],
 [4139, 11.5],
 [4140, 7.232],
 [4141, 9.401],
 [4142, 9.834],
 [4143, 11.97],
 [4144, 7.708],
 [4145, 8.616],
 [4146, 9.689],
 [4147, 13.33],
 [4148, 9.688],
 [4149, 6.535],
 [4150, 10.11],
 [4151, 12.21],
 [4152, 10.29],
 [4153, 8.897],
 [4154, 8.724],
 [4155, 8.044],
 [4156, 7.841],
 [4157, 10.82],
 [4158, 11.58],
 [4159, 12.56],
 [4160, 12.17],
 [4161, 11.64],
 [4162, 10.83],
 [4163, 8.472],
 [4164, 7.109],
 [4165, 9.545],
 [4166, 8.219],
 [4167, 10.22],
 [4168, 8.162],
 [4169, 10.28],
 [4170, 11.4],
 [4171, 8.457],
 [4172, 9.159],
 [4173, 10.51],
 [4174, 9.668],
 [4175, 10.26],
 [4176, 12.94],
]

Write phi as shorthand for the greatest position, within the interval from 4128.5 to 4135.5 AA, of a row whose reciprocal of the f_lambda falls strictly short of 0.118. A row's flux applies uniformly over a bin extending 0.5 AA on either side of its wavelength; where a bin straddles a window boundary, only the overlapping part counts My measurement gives 4135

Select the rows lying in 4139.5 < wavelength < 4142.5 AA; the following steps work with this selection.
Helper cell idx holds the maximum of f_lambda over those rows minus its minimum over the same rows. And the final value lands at 2.6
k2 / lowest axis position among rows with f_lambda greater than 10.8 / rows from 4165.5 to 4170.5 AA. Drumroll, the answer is 4170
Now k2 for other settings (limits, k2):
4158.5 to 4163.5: 4159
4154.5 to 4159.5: 4157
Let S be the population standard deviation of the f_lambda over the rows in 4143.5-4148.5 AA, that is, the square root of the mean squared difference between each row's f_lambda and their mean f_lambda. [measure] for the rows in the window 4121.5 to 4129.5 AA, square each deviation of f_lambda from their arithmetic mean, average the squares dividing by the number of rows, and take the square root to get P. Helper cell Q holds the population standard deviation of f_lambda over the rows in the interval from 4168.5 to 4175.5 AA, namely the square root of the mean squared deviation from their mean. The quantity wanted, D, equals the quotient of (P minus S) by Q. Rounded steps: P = 0.7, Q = 0.9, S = 1.91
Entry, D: -1.4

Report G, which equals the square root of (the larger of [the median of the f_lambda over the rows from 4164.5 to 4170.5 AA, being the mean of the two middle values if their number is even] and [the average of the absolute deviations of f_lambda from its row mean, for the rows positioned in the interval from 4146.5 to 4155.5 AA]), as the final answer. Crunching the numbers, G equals 3.14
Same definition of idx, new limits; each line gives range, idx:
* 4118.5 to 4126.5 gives 2.2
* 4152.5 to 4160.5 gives 4.7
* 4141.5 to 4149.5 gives 6.8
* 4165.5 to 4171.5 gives 3.2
